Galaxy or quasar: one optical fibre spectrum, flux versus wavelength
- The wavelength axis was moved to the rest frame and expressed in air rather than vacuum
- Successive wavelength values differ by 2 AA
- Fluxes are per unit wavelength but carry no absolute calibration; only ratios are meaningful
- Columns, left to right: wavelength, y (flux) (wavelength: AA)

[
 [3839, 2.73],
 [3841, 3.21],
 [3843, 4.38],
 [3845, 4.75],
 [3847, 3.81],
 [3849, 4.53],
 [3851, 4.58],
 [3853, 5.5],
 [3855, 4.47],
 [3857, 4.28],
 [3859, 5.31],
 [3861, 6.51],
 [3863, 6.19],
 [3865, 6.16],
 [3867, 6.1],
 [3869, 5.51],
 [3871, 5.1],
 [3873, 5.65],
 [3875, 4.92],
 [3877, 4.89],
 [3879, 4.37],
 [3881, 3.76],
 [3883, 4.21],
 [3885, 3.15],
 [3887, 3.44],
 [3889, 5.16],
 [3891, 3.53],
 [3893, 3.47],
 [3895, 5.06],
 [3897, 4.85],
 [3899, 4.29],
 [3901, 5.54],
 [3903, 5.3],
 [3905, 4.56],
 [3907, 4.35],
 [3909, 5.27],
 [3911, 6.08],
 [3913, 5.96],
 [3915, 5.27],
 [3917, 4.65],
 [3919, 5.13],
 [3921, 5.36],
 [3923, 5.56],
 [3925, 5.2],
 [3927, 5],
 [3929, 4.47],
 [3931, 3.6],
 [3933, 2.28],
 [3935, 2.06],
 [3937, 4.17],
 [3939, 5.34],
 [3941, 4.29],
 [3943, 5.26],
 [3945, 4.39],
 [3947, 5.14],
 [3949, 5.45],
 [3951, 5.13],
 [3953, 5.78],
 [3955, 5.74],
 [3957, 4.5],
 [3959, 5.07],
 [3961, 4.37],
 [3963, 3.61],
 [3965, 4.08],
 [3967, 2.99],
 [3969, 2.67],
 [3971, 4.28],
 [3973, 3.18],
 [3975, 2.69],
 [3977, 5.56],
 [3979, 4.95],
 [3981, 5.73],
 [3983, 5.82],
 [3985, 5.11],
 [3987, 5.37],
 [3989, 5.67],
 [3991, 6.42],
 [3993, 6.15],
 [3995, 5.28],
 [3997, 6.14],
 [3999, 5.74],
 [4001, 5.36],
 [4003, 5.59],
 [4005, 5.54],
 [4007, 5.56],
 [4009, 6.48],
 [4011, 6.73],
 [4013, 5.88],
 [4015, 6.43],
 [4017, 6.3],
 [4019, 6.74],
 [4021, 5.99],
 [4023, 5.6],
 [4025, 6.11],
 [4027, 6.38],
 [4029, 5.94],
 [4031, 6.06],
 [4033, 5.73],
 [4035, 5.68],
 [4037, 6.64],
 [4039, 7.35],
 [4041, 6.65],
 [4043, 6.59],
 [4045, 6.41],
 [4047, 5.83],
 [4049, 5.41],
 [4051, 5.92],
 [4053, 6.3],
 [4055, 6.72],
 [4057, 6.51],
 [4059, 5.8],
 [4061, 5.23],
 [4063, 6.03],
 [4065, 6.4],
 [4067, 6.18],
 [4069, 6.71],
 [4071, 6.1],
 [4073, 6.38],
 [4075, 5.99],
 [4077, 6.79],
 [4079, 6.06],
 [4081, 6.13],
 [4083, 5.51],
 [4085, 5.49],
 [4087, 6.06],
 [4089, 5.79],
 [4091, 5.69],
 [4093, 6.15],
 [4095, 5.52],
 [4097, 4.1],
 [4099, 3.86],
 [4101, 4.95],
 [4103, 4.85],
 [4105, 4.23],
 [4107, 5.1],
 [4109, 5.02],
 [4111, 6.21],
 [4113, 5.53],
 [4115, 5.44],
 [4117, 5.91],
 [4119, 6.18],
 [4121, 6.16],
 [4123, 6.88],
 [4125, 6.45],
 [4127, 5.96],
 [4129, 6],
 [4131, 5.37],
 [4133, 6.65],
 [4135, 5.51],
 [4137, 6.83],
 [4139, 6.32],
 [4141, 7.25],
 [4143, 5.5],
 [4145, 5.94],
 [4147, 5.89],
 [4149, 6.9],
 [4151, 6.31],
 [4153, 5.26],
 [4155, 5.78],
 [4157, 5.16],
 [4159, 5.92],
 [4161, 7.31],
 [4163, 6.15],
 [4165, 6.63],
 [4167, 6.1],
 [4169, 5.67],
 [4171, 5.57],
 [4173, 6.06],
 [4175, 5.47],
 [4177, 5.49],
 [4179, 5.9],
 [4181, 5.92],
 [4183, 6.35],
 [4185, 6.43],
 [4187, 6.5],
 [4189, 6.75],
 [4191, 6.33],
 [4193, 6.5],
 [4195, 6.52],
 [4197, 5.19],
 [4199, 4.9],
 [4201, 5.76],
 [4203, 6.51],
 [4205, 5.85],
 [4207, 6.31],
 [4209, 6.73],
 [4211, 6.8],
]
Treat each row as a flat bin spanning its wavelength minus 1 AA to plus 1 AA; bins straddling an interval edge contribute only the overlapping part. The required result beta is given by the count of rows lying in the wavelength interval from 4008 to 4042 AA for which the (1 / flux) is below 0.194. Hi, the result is 17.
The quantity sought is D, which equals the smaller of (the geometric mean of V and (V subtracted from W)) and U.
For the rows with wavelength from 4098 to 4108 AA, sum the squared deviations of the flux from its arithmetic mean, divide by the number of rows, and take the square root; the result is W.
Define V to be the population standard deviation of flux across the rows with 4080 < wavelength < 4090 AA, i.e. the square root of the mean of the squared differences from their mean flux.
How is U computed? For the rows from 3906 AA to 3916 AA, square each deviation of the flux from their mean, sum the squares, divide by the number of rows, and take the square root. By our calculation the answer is 0.23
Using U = 0.62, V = 0.27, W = 0.47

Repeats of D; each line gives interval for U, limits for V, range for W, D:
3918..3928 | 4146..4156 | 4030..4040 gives 0.19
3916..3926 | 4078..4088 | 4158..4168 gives 0.25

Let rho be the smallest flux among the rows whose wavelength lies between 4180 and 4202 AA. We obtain 4.9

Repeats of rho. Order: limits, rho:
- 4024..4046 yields 5.68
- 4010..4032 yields 5.6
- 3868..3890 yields 3.15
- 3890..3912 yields 3.47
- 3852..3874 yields 4.28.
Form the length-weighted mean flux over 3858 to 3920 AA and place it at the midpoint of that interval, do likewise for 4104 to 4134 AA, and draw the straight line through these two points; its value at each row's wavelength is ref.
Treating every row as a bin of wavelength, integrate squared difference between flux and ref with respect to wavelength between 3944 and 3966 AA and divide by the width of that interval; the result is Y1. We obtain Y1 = 0.59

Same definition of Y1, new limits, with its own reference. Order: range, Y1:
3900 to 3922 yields 0.30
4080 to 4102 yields 0.68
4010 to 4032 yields 0.69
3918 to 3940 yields 1.95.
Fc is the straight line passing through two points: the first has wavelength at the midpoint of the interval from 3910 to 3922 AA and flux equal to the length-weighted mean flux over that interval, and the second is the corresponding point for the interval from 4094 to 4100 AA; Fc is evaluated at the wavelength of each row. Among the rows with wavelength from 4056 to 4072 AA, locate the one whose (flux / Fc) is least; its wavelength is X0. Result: 4061 AA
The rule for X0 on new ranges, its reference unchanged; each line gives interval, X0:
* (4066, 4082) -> 4075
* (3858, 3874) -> 3871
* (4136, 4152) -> 4143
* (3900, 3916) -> 3907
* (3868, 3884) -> 3881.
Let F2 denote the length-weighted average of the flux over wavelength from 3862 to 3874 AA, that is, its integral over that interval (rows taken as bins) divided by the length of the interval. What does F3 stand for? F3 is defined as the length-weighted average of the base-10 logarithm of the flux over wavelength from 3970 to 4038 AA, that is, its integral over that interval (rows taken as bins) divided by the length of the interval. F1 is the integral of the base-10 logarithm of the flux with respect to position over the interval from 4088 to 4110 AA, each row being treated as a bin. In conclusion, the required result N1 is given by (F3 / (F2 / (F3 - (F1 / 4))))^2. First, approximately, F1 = 15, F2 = 5.8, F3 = 0.75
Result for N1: 0.16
